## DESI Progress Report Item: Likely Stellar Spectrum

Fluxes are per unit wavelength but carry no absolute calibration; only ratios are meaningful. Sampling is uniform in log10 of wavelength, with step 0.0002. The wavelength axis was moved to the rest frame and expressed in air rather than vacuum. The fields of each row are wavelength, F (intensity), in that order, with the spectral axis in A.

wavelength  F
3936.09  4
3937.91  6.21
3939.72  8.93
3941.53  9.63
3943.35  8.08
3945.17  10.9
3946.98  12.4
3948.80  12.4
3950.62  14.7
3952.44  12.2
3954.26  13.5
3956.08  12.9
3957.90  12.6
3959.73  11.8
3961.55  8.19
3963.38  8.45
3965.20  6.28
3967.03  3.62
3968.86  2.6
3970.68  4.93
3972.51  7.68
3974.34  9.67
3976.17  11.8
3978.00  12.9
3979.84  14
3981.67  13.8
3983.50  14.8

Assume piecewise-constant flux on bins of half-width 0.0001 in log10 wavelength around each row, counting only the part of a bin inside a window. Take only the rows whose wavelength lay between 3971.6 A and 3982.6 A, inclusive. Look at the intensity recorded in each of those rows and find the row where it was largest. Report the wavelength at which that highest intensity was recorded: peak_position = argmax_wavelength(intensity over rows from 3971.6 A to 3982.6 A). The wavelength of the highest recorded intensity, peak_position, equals 3979.84 A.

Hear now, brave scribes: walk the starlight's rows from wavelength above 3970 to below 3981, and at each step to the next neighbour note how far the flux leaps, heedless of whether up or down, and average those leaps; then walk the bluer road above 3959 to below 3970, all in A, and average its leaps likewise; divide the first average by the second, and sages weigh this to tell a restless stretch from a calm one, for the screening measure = 0.93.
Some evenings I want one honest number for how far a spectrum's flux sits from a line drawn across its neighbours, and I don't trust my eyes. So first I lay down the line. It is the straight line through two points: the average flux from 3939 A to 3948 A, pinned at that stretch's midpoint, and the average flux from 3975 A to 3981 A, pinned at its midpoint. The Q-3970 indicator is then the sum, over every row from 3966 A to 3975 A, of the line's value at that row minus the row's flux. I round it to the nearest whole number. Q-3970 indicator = 33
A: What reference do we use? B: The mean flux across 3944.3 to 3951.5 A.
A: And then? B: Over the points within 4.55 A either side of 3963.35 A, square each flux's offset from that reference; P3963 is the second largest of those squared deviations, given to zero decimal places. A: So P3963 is 40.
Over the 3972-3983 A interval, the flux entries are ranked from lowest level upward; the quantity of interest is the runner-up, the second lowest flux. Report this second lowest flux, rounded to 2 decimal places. 9.67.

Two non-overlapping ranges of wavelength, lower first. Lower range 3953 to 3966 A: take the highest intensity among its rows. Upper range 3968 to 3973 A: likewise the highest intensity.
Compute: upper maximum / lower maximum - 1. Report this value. -0.43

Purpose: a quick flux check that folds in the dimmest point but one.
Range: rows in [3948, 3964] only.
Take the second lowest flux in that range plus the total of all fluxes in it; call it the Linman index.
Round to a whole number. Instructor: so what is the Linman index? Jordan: 115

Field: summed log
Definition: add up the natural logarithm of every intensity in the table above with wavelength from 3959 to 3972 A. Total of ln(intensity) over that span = 12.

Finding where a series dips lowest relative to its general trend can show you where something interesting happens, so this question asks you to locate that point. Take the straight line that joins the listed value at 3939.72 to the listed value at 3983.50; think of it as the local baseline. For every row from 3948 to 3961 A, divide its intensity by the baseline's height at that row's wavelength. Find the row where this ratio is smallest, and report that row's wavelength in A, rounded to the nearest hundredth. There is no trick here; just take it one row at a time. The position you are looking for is 3959.73 A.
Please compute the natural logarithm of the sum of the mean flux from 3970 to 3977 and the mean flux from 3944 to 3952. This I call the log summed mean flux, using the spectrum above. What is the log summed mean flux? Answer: 3.05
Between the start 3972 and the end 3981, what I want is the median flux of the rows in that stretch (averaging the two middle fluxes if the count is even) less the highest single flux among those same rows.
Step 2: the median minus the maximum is -2.20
